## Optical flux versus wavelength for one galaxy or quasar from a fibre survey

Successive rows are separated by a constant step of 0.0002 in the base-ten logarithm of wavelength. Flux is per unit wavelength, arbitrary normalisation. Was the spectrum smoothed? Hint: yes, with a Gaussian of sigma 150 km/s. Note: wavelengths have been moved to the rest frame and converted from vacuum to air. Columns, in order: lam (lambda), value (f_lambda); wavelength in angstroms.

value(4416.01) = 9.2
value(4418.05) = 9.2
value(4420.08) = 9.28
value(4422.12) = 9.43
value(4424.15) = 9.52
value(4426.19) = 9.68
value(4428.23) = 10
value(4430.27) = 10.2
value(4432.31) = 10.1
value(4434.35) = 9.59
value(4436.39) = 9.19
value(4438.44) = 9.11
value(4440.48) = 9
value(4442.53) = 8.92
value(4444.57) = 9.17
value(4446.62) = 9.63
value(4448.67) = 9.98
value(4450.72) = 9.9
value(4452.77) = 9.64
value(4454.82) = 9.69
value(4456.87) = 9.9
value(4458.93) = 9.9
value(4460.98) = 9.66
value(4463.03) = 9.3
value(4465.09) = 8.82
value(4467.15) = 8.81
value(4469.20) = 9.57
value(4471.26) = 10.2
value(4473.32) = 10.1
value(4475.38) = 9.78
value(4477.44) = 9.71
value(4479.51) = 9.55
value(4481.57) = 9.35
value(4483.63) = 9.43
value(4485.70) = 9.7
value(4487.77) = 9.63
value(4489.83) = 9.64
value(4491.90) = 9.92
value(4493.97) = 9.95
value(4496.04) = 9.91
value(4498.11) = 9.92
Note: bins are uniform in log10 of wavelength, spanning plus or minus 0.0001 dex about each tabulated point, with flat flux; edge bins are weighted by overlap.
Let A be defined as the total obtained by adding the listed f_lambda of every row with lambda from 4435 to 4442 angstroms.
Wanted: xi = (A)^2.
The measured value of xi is 745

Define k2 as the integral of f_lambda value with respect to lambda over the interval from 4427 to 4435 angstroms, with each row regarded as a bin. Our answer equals 79.9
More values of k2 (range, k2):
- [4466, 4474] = 77.1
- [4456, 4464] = 77.5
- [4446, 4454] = 78.3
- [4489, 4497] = 78.9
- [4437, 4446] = 81.7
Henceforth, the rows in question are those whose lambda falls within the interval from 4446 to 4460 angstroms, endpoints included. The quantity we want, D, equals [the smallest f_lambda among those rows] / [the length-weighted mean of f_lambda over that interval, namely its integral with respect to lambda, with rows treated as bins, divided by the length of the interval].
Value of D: 0.982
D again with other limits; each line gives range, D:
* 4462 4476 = 0.927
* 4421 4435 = 0.963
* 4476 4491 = 0.976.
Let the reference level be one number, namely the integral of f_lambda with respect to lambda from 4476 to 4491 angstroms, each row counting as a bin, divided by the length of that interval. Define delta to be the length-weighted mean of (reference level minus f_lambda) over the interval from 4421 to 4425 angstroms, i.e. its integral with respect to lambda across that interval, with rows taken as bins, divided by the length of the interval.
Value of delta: 0.1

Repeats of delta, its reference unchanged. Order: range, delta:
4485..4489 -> -0.1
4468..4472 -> -0.2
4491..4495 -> -0.4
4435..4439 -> 0.4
